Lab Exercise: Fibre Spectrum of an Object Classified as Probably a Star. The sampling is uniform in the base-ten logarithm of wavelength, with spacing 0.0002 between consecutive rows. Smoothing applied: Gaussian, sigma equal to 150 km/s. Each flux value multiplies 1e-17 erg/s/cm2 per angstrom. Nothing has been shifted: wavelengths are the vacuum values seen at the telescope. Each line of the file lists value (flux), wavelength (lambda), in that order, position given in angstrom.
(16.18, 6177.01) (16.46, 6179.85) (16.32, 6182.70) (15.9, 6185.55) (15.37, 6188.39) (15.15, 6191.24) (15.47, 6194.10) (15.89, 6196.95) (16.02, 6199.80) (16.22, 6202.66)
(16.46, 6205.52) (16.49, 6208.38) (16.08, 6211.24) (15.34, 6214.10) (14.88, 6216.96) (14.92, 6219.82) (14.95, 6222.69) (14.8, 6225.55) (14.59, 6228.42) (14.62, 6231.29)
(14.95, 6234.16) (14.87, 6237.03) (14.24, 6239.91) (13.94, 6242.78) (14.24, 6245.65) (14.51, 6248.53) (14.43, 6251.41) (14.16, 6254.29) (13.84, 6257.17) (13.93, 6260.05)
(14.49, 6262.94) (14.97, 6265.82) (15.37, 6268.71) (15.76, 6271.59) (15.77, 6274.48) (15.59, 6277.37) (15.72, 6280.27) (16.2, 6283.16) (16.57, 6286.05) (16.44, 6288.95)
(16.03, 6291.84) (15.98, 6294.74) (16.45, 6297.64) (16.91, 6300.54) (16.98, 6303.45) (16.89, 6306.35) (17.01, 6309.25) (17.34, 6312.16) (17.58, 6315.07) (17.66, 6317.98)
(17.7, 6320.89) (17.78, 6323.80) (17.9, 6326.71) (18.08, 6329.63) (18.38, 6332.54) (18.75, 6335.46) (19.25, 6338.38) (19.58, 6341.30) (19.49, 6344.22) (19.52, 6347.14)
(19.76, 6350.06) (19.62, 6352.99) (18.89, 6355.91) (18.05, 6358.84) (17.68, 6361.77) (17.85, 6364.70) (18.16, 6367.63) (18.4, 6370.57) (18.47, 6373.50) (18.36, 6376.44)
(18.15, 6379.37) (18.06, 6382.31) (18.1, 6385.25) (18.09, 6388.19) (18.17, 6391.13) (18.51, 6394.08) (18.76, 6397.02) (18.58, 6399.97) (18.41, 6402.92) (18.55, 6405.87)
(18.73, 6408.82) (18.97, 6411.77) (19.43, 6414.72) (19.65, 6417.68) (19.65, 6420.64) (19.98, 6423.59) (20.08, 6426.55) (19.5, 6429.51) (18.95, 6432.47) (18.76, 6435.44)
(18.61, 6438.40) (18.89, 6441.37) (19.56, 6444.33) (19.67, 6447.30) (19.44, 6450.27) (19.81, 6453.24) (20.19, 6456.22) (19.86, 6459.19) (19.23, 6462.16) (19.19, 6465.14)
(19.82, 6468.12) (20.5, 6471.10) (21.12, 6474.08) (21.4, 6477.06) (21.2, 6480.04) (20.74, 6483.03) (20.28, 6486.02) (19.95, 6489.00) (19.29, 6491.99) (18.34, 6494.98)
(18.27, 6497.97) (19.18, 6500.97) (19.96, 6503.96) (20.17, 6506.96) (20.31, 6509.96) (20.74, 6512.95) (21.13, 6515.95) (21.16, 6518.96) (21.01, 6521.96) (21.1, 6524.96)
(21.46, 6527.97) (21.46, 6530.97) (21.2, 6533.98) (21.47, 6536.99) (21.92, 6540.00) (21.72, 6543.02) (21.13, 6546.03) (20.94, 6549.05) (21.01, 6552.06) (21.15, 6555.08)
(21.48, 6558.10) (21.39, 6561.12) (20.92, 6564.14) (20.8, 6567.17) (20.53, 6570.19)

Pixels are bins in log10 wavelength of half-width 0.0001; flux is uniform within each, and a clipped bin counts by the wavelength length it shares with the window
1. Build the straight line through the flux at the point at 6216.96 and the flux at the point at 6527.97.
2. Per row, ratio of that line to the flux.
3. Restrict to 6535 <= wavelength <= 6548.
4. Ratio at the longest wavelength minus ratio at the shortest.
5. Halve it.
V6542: 0.013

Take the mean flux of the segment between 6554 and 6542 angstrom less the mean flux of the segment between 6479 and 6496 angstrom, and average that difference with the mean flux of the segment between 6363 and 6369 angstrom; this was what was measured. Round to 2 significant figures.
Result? 9.6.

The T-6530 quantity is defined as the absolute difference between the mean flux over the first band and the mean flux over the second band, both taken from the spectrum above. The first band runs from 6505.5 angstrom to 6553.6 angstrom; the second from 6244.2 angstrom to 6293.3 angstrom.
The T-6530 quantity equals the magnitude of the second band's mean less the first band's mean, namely 5.9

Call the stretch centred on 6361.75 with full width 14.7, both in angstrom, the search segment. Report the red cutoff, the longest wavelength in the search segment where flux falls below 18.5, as 6367.63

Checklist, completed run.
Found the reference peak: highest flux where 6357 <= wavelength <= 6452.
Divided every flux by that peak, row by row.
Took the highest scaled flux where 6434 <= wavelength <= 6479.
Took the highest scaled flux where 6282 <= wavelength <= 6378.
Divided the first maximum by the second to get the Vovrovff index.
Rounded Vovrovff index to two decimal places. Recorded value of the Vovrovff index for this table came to 1.08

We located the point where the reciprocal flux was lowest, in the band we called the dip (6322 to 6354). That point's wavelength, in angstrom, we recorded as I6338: 6350.06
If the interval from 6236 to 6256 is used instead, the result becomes 6237.03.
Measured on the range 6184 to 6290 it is 6286.05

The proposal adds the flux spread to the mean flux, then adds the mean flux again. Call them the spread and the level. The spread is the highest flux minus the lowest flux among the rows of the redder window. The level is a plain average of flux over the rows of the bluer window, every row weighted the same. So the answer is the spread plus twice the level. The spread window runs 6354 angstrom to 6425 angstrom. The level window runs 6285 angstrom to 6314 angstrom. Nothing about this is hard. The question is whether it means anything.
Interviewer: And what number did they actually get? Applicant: 36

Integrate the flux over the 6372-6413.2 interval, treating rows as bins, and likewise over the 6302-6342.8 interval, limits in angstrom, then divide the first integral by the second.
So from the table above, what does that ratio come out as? 1.04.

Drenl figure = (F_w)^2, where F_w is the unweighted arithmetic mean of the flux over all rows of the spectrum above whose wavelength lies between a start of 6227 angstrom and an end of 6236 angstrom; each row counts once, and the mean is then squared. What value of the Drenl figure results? 217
